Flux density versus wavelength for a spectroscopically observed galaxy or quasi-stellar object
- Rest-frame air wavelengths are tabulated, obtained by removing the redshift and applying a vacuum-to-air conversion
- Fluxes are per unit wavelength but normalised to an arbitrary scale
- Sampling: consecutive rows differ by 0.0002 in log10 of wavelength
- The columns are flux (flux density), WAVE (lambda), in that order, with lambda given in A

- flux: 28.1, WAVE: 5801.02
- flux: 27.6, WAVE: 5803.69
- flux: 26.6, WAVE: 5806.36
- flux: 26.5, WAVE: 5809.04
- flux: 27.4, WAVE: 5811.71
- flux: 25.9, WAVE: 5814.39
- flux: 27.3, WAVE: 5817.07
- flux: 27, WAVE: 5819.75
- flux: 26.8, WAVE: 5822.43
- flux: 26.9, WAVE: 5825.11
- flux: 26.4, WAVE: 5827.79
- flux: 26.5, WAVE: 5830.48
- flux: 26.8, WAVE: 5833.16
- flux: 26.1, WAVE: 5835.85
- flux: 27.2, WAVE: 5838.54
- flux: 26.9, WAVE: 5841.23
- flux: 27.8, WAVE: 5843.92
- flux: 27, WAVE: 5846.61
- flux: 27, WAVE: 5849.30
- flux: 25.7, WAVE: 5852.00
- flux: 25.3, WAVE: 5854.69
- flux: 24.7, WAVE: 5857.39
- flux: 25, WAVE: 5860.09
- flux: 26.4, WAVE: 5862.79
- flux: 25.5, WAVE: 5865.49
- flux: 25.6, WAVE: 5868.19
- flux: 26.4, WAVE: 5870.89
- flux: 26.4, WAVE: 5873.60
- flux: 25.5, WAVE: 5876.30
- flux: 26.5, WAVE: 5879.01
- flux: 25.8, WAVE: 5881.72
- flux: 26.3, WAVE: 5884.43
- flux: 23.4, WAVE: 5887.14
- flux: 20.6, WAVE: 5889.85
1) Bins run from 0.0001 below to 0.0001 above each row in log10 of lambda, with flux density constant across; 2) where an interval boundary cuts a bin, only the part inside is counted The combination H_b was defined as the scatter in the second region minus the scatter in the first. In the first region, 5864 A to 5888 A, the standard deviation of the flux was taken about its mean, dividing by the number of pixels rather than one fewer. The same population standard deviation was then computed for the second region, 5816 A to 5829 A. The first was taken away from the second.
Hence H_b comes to -0.6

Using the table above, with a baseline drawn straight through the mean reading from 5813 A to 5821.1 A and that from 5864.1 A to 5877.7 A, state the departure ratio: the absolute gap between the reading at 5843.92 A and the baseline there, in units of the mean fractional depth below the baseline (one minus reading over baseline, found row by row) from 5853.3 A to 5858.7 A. 35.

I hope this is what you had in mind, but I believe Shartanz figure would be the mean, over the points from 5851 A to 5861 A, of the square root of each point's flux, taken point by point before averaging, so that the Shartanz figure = 5.02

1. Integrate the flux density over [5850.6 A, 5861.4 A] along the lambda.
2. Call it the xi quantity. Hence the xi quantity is 272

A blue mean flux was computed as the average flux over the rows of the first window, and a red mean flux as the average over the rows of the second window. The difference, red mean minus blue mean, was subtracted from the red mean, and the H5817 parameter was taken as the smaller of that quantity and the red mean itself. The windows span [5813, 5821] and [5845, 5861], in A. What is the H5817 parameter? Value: 25.8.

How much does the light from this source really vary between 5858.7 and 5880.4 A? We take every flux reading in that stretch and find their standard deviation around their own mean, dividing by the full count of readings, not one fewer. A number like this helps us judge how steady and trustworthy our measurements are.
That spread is 0.54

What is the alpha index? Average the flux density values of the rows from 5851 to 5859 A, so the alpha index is 25.2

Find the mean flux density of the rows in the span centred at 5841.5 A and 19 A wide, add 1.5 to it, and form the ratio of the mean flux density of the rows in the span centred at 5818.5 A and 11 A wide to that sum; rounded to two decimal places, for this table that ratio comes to 0.94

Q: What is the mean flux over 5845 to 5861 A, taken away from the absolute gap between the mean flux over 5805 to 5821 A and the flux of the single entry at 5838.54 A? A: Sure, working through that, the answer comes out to -25.4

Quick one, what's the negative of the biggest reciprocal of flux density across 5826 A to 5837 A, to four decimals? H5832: -0.0383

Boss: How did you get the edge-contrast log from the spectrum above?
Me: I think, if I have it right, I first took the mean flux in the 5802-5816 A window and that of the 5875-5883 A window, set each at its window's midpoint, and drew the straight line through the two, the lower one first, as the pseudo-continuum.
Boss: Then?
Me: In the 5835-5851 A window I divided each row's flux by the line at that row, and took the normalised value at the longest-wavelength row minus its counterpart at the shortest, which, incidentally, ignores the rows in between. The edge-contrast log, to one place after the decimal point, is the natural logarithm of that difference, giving -3.2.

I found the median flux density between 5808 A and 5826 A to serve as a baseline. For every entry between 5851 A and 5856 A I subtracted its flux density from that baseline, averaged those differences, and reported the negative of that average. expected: -1.4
